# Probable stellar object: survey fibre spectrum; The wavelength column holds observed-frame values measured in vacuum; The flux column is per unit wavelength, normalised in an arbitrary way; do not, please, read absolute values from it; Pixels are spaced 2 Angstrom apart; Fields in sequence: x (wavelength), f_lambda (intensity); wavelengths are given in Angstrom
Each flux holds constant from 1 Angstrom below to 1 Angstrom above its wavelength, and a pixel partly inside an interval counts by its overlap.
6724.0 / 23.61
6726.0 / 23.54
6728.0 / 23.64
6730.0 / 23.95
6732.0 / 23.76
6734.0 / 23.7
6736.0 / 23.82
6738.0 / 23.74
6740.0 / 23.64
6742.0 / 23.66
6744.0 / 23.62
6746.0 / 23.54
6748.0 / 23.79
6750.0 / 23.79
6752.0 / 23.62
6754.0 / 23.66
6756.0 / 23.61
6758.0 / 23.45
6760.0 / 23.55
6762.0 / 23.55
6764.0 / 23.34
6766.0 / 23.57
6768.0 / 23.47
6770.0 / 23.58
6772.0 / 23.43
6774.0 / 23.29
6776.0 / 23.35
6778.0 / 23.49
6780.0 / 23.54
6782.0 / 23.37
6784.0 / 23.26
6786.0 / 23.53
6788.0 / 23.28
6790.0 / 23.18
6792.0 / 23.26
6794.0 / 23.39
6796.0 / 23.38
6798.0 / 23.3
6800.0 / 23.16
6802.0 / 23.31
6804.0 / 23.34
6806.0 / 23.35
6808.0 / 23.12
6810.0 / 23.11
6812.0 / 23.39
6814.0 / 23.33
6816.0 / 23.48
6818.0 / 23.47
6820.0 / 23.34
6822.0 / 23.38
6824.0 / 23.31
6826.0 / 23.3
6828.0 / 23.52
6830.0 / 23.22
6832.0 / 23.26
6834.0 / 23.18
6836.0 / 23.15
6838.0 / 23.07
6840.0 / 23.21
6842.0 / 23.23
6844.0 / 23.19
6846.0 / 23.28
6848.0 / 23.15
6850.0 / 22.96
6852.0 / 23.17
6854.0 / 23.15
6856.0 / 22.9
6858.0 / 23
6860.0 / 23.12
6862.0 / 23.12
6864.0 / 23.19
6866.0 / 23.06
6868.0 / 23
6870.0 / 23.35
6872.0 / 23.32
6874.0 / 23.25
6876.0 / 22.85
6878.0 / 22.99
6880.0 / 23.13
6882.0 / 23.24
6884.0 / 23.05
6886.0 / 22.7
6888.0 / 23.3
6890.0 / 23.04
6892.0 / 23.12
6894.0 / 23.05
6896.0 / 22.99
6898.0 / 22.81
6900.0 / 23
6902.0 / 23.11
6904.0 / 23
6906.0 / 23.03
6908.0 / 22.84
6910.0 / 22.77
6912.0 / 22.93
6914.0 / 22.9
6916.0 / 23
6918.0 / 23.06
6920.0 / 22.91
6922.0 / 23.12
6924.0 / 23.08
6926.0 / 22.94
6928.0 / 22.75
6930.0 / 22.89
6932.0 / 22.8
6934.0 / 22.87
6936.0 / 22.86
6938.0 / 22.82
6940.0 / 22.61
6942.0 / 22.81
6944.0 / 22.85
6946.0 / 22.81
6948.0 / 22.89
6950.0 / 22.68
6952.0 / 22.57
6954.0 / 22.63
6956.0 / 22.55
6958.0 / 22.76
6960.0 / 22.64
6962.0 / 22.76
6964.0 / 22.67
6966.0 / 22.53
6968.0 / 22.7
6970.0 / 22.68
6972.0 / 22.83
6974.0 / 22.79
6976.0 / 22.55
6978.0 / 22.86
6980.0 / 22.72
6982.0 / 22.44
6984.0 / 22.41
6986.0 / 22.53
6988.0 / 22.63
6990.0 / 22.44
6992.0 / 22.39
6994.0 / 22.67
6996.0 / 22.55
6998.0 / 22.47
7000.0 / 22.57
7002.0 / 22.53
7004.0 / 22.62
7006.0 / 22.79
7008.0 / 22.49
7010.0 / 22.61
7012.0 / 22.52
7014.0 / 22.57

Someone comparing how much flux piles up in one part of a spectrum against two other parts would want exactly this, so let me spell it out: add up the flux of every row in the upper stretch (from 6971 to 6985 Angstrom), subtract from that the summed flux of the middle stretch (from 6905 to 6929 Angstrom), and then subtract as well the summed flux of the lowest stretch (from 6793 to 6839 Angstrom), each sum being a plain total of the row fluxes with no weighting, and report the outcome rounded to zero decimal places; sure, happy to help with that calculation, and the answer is -653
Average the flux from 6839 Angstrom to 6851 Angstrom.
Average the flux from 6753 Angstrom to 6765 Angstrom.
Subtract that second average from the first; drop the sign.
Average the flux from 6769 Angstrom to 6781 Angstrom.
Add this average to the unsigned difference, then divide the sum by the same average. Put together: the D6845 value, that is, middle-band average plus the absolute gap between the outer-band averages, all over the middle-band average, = 1.02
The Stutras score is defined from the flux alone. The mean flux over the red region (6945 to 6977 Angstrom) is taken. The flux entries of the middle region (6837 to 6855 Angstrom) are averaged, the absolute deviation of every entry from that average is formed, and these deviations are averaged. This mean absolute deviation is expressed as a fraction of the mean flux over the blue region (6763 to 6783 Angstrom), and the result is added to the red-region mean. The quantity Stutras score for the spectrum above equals 22.7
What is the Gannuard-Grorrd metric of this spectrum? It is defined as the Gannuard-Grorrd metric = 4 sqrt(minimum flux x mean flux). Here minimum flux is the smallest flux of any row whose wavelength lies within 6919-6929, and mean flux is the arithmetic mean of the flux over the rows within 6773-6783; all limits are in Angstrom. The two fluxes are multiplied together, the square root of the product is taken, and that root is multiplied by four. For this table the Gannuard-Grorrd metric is 92.3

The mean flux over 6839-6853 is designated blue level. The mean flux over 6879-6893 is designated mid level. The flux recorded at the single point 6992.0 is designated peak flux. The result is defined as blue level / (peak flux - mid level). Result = -33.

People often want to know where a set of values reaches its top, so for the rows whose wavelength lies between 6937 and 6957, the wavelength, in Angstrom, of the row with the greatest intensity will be 6948.0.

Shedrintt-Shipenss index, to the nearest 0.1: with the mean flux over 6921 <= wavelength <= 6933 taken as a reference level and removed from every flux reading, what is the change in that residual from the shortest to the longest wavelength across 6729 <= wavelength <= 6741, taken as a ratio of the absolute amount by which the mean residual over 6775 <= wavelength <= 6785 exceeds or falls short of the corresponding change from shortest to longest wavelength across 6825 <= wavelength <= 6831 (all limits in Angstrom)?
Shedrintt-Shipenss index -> -0.6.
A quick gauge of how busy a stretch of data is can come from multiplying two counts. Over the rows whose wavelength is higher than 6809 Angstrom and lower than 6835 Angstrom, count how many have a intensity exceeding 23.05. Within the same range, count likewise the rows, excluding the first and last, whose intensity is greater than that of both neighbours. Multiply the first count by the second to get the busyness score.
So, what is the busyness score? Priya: 65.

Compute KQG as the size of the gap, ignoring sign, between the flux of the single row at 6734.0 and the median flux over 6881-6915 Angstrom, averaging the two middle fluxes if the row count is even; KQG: 0.70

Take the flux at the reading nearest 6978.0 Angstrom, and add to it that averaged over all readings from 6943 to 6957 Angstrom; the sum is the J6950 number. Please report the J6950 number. 45.6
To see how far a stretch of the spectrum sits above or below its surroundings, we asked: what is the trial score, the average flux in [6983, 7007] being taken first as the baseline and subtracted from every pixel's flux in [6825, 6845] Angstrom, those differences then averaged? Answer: 0.68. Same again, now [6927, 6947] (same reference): 0.26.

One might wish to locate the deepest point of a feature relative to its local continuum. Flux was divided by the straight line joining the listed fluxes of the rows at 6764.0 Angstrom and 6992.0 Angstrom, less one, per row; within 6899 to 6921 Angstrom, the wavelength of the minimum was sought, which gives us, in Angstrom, 6910.0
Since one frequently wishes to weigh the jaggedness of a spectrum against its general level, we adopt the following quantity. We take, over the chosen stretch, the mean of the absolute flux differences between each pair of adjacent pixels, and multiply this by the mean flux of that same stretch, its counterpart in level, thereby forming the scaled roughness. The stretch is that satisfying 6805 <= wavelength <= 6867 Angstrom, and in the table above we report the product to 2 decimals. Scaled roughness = 2.52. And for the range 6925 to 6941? 2.44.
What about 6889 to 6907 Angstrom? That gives 2.39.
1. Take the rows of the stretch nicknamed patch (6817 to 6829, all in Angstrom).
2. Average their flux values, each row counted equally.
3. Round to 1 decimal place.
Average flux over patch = 23.4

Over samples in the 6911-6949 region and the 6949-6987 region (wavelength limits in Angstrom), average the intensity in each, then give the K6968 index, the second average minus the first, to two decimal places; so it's -0.24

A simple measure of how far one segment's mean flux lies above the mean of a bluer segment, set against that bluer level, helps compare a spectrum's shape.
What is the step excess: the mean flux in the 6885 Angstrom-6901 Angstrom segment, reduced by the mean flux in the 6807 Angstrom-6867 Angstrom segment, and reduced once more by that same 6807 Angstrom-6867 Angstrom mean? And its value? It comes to -23.4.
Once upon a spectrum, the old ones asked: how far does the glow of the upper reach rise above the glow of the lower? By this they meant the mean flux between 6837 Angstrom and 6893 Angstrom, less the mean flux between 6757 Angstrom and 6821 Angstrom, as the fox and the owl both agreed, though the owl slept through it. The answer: -0.26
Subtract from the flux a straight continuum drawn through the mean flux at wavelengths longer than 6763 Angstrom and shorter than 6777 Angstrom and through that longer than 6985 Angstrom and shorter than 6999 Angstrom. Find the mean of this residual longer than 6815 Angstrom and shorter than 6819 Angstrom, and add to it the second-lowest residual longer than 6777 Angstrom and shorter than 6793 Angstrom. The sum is 0.12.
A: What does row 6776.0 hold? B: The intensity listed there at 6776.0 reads 23.35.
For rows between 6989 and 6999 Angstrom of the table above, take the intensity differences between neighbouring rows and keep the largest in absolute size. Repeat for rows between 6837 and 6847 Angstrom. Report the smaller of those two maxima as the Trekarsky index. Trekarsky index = 0.14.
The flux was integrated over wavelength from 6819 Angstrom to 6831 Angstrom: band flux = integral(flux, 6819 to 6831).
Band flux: 280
